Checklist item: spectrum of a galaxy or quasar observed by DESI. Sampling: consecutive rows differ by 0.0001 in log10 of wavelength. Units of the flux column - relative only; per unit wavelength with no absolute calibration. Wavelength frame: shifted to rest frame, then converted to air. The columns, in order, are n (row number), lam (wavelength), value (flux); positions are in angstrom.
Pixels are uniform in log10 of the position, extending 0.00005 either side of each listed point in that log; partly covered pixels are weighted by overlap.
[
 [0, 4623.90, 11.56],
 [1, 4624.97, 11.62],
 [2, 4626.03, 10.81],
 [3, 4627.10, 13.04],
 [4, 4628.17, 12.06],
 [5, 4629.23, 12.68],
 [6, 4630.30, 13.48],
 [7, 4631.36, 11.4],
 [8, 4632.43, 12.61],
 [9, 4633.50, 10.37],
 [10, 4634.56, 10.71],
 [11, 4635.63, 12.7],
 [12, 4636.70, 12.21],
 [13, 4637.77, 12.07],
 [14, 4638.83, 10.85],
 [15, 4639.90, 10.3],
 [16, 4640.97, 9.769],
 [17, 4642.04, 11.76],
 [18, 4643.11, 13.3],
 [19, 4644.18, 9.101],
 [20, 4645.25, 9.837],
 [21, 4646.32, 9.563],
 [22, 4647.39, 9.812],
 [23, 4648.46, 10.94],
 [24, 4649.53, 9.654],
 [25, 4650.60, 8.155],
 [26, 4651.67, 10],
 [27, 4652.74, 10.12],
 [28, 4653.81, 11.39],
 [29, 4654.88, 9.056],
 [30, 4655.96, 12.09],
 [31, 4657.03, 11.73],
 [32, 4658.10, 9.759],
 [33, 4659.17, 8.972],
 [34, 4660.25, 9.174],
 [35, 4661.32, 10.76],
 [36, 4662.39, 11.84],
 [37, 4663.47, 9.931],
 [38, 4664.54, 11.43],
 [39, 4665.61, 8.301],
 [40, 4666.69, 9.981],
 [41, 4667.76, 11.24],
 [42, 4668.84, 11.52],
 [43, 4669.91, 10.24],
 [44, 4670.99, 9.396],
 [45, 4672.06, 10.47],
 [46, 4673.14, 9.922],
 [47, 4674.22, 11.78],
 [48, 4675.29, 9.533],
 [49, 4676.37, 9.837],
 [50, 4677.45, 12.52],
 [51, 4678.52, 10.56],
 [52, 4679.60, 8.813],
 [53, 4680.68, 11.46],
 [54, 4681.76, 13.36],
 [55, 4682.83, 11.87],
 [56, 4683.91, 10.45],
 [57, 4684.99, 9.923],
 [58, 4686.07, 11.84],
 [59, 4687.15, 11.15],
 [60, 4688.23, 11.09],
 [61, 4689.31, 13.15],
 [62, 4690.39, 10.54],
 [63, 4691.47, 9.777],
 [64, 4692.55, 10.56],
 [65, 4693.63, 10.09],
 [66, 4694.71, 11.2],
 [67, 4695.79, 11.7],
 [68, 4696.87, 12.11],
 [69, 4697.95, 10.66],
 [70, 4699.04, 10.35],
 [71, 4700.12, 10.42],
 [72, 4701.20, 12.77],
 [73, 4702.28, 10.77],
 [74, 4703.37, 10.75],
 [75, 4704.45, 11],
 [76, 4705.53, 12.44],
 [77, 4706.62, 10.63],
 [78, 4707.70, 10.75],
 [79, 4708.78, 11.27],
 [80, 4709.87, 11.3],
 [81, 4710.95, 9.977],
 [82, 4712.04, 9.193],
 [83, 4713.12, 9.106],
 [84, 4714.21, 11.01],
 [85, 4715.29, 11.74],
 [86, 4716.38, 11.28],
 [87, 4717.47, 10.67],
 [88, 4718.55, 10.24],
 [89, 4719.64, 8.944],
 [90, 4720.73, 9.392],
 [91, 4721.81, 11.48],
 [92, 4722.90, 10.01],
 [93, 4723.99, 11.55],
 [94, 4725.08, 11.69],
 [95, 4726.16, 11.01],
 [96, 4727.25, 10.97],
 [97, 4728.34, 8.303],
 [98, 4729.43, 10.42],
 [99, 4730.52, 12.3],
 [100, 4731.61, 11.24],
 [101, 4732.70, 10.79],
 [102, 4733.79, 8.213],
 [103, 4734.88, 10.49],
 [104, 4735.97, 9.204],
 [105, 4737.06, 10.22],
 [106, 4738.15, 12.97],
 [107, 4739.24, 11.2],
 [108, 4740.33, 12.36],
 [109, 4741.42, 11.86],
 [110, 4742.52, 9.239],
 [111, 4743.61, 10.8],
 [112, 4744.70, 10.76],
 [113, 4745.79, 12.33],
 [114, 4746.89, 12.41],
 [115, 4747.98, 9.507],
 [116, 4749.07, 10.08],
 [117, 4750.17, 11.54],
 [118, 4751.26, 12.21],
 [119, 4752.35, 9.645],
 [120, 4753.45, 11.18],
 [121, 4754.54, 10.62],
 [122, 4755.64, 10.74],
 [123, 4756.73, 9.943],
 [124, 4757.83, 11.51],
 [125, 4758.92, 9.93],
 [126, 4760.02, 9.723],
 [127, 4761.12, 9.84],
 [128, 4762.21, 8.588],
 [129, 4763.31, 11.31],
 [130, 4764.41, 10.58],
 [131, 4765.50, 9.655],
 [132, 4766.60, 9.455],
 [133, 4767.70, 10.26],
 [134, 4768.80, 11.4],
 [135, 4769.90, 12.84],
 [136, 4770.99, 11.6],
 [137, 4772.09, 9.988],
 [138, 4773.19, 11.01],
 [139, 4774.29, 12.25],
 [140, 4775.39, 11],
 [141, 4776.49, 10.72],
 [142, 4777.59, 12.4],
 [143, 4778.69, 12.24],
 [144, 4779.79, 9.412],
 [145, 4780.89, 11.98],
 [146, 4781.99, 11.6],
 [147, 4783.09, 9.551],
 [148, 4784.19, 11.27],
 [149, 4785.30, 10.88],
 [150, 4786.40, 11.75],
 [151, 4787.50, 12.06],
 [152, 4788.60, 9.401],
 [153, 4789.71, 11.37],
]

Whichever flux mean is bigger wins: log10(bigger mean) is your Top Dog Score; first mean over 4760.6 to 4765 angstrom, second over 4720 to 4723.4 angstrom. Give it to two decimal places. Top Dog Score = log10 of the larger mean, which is 1.01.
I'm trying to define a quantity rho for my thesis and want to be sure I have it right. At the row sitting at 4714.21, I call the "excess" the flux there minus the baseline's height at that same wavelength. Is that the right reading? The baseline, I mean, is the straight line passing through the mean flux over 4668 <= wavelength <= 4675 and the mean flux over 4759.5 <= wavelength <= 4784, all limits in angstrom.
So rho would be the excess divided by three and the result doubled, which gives 0.2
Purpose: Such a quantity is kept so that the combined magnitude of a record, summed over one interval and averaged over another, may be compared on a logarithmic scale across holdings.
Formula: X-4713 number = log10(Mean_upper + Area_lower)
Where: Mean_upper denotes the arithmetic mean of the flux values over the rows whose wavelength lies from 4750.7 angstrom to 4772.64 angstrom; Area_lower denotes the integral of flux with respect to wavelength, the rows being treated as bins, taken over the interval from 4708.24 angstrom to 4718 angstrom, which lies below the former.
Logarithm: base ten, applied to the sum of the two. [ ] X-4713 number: 2.06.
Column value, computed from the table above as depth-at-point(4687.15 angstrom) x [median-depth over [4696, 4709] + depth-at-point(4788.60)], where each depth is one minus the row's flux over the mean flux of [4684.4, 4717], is -0.0029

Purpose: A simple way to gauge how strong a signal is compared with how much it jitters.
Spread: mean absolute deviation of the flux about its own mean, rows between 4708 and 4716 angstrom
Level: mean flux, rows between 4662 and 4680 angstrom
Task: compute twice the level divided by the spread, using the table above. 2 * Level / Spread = 22.4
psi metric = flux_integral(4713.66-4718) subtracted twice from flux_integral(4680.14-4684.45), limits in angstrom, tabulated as -46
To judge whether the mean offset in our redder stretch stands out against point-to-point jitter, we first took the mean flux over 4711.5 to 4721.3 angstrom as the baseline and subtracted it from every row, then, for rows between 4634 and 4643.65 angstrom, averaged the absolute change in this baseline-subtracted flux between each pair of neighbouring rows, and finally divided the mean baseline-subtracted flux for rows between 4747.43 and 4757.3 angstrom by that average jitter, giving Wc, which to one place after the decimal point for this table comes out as 0.4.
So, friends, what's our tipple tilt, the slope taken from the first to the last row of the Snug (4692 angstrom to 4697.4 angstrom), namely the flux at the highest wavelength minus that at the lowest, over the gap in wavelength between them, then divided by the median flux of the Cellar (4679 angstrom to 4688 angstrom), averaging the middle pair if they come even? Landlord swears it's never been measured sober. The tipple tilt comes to 0.032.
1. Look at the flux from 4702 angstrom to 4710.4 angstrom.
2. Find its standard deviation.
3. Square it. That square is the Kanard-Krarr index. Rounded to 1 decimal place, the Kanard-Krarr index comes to 0.3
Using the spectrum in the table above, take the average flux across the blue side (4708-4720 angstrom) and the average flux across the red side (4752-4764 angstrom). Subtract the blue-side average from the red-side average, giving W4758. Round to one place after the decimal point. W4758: -0.2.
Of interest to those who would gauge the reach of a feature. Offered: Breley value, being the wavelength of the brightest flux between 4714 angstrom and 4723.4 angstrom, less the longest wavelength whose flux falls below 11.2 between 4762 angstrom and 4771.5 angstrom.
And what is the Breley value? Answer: -52.4 angstrom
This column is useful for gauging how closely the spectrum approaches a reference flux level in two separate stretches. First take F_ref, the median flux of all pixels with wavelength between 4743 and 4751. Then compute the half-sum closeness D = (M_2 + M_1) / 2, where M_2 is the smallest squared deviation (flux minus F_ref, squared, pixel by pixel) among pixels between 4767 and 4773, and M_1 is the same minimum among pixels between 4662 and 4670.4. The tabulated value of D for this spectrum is 0.24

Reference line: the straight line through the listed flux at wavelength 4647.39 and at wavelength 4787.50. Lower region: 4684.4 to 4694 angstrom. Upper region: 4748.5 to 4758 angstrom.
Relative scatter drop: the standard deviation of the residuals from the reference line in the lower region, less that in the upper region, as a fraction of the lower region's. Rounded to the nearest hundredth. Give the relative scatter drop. 0.21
